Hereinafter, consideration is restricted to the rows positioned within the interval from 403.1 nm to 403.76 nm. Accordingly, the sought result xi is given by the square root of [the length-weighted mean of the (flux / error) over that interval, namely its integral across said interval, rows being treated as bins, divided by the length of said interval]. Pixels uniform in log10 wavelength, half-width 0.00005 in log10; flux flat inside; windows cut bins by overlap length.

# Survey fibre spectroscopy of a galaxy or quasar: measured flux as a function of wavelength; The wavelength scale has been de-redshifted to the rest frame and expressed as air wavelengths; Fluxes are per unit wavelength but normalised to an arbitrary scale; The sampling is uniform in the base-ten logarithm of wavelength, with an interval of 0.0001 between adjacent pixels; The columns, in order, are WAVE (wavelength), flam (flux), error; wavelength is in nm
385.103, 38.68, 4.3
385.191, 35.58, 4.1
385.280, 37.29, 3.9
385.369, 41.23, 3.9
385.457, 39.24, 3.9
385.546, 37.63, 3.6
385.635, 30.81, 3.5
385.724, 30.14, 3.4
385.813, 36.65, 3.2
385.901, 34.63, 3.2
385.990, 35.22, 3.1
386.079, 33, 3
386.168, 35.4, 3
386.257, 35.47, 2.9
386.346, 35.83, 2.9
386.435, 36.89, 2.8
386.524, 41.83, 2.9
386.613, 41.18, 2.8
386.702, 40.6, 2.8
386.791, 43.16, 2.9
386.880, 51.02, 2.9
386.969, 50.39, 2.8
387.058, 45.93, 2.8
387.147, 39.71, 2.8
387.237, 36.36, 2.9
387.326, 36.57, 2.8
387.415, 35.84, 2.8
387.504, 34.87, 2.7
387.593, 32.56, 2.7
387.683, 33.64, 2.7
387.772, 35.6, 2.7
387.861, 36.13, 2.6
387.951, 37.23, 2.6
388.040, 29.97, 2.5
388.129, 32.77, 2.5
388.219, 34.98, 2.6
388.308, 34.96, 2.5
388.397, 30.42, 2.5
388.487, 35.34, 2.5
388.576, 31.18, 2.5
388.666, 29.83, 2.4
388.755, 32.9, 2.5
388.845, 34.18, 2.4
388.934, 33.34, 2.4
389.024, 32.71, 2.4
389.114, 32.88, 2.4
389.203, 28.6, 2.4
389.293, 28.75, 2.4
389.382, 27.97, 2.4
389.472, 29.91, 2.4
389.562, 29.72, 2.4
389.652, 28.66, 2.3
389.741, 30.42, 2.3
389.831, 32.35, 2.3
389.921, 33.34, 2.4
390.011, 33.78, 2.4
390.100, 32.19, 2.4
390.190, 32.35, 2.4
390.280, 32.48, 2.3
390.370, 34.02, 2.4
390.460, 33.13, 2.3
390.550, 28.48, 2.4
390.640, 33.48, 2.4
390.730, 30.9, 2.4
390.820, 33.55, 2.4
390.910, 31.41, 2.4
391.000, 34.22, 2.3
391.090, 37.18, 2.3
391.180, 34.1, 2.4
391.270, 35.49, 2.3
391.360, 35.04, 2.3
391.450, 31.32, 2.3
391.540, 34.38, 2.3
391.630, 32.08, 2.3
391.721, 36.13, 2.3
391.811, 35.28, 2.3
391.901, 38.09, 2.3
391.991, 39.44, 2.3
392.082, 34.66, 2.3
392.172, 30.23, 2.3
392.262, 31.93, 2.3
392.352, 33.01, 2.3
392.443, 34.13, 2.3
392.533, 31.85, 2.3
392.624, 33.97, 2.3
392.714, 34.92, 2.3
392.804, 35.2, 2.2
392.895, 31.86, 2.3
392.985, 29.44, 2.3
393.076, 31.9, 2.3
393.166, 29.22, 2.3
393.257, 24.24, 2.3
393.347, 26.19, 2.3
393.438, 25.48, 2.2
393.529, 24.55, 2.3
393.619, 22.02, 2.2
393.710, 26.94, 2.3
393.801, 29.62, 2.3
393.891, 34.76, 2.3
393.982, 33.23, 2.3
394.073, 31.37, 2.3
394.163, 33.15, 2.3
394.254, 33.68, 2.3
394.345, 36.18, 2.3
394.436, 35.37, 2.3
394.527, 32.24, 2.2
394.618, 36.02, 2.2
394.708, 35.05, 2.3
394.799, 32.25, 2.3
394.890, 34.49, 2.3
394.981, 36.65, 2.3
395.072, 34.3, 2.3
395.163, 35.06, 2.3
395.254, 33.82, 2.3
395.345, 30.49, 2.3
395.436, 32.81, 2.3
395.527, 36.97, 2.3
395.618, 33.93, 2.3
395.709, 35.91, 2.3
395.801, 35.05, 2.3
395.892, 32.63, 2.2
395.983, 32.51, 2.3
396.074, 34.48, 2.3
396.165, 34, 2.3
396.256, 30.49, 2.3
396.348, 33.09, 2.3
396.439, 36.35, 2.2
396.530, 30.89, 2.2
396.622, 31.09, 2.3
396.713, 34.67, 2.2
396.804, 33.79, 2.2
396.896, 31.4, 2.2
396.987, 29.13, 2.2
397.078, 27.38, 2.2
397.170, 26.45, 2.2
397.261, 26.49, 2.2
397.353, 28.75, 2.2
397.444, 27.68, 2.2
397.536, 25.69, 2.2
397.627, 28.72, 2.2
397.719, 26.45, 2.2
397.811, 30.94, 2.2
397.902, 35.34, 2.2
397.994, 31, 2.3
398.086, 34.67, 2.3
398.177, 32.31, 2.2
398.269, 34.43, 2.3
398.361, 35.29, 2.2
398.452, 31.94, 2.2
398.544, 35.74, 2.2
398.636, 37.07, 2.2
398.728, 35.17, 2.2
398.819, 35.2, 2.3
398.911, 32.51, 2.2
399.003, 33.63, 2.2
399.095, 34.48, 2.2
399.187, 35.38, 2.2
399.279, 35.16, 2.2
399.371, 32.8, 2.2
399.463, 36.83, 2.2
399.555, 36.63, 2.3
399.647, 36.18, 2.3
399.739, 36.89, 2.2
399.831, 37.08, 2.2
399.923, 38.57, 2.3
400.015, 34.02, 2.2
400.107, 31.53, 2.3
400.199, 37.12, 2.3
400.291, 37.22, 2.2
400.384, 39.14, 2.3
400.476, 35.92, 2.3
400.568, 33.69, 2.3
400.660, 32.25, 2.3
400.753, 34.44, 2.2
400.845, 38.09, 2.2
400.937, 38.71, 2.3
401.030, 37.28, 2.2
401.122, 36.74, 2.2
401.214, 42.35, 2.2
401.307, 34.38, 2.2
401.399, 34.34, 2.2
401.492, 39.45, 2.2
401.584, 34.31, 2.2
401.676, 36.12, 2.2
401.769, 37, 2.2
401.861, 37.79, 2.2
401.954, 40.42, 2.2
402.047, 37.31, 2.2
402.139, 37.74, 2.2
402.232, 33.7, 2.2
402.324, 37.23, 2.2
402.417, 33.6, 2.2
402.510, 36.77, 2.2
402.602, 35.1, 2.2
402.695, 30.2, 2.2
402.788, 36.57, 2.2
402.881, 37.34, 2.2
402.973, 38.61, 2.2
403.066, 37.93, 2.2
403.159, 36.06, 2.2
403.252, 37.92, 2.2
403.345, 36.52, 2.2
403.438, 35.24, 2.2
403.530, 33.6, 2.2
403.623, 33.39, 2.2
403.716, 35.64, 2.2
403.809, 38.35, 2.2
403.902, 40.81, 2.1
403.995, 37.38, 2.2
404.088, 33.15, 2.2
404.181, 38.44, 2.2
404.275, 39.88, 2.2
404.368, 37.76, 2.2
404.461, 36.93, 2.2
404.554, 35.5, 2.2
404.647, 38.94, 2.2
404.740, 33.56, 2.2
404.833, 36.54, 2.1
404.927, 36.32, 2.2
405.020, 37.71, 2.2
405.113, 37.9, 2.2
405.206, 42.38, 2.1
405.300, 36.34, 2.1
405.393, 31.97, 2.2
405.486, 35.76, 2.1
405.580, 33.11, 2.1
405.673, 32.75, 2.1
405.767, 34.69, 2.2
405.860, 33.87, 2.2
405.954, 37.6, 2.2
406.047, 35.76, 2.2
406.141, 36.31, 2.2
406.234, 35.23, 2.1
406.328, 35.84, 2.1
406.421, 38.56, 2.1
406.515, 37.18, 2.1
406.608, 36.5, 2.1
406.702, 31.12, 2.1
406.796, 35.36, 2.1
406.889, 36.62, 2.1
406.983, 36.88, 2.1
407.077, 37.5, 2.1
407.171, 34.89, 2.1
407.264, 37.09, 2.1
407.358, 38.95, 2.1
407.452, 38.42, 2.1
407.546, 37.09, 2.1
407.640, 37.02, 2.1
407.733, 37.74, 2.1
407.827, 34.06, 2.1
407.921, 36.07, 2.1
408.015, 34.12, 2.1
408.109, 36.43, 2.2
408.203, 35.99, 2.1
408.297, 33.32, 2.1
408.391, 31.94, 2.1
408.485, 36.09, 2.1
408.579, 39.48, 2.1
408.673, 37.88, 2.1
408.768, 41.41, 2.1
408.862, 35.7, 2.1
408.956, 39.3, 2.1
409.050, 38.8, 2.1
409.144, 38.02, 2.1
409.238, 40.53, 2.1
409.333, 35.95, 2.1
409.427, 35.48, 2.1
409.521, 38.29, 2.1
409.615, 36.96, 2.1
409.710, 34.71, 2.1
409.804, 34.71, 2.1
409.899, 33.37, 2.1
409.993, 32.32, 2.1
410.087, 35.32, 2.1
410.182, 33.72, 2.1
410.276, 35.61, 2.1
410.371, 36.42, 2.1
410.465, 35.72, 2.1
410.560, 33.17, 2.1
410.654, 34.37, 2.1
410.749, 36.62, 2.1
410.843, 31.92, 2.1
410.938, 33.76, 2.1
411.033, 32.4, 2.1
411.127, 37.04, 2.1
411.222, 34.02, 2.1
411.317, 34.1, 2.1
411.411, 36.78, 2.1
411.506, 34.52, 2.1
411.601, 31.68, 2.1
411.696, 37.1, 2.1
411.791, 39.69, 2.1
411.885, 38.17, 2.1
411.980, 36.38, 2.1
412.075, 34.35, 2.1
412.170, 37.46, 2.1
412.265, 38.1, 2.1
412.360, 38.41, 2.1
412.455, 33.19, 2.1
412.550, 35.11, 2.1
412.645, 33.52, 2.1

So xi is 4.02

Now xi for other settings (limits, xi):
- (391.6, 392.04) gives 3.97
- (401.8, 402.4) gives 4.11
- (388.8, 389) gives 3.74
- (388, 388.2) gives 3.56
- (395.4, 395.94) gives 3.89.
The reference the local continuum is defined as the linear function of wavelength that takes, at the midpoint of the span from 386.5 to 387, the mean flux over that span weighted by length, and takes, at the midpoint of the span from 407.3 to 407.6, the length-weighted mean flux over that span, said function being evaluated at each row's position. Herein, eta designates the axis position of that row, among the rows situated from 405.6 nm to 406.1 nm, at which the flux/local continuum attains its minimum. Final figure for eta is 405.673 nm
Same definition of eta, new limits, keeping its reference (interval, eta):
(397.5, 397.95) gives 397.536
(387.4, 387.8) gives 387.593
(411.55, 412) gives 411.601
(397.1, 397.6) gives 397.536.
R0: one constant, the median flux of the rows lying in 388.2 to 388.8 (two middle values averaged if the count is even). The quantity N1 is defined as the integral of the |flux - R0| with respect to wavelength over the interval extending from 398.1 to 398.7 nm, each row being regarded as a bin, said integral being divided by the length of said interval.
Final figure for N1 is 2.1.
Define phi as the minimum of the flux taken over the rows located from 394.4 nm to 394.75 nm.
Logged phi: 32.24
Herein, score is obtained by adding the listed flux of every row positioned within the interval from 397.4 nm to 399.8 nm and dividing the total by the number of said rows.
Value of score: 33.4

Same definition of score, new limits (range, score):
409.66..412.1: 34.9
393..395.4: 31.5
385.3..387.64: 38.2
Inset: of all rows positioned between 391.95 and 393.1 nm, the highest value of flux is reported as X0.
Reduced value 39.44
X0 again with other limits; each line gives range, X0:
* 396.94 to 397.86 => 30.94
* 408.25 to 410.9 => 41.41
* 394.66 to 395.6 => 36.97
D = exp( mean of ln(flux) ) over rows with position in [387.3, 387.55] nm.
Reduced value 35.8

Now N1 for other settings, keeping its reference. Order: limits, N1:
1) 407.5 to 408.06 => 3.1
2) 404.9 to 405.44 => 4.6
